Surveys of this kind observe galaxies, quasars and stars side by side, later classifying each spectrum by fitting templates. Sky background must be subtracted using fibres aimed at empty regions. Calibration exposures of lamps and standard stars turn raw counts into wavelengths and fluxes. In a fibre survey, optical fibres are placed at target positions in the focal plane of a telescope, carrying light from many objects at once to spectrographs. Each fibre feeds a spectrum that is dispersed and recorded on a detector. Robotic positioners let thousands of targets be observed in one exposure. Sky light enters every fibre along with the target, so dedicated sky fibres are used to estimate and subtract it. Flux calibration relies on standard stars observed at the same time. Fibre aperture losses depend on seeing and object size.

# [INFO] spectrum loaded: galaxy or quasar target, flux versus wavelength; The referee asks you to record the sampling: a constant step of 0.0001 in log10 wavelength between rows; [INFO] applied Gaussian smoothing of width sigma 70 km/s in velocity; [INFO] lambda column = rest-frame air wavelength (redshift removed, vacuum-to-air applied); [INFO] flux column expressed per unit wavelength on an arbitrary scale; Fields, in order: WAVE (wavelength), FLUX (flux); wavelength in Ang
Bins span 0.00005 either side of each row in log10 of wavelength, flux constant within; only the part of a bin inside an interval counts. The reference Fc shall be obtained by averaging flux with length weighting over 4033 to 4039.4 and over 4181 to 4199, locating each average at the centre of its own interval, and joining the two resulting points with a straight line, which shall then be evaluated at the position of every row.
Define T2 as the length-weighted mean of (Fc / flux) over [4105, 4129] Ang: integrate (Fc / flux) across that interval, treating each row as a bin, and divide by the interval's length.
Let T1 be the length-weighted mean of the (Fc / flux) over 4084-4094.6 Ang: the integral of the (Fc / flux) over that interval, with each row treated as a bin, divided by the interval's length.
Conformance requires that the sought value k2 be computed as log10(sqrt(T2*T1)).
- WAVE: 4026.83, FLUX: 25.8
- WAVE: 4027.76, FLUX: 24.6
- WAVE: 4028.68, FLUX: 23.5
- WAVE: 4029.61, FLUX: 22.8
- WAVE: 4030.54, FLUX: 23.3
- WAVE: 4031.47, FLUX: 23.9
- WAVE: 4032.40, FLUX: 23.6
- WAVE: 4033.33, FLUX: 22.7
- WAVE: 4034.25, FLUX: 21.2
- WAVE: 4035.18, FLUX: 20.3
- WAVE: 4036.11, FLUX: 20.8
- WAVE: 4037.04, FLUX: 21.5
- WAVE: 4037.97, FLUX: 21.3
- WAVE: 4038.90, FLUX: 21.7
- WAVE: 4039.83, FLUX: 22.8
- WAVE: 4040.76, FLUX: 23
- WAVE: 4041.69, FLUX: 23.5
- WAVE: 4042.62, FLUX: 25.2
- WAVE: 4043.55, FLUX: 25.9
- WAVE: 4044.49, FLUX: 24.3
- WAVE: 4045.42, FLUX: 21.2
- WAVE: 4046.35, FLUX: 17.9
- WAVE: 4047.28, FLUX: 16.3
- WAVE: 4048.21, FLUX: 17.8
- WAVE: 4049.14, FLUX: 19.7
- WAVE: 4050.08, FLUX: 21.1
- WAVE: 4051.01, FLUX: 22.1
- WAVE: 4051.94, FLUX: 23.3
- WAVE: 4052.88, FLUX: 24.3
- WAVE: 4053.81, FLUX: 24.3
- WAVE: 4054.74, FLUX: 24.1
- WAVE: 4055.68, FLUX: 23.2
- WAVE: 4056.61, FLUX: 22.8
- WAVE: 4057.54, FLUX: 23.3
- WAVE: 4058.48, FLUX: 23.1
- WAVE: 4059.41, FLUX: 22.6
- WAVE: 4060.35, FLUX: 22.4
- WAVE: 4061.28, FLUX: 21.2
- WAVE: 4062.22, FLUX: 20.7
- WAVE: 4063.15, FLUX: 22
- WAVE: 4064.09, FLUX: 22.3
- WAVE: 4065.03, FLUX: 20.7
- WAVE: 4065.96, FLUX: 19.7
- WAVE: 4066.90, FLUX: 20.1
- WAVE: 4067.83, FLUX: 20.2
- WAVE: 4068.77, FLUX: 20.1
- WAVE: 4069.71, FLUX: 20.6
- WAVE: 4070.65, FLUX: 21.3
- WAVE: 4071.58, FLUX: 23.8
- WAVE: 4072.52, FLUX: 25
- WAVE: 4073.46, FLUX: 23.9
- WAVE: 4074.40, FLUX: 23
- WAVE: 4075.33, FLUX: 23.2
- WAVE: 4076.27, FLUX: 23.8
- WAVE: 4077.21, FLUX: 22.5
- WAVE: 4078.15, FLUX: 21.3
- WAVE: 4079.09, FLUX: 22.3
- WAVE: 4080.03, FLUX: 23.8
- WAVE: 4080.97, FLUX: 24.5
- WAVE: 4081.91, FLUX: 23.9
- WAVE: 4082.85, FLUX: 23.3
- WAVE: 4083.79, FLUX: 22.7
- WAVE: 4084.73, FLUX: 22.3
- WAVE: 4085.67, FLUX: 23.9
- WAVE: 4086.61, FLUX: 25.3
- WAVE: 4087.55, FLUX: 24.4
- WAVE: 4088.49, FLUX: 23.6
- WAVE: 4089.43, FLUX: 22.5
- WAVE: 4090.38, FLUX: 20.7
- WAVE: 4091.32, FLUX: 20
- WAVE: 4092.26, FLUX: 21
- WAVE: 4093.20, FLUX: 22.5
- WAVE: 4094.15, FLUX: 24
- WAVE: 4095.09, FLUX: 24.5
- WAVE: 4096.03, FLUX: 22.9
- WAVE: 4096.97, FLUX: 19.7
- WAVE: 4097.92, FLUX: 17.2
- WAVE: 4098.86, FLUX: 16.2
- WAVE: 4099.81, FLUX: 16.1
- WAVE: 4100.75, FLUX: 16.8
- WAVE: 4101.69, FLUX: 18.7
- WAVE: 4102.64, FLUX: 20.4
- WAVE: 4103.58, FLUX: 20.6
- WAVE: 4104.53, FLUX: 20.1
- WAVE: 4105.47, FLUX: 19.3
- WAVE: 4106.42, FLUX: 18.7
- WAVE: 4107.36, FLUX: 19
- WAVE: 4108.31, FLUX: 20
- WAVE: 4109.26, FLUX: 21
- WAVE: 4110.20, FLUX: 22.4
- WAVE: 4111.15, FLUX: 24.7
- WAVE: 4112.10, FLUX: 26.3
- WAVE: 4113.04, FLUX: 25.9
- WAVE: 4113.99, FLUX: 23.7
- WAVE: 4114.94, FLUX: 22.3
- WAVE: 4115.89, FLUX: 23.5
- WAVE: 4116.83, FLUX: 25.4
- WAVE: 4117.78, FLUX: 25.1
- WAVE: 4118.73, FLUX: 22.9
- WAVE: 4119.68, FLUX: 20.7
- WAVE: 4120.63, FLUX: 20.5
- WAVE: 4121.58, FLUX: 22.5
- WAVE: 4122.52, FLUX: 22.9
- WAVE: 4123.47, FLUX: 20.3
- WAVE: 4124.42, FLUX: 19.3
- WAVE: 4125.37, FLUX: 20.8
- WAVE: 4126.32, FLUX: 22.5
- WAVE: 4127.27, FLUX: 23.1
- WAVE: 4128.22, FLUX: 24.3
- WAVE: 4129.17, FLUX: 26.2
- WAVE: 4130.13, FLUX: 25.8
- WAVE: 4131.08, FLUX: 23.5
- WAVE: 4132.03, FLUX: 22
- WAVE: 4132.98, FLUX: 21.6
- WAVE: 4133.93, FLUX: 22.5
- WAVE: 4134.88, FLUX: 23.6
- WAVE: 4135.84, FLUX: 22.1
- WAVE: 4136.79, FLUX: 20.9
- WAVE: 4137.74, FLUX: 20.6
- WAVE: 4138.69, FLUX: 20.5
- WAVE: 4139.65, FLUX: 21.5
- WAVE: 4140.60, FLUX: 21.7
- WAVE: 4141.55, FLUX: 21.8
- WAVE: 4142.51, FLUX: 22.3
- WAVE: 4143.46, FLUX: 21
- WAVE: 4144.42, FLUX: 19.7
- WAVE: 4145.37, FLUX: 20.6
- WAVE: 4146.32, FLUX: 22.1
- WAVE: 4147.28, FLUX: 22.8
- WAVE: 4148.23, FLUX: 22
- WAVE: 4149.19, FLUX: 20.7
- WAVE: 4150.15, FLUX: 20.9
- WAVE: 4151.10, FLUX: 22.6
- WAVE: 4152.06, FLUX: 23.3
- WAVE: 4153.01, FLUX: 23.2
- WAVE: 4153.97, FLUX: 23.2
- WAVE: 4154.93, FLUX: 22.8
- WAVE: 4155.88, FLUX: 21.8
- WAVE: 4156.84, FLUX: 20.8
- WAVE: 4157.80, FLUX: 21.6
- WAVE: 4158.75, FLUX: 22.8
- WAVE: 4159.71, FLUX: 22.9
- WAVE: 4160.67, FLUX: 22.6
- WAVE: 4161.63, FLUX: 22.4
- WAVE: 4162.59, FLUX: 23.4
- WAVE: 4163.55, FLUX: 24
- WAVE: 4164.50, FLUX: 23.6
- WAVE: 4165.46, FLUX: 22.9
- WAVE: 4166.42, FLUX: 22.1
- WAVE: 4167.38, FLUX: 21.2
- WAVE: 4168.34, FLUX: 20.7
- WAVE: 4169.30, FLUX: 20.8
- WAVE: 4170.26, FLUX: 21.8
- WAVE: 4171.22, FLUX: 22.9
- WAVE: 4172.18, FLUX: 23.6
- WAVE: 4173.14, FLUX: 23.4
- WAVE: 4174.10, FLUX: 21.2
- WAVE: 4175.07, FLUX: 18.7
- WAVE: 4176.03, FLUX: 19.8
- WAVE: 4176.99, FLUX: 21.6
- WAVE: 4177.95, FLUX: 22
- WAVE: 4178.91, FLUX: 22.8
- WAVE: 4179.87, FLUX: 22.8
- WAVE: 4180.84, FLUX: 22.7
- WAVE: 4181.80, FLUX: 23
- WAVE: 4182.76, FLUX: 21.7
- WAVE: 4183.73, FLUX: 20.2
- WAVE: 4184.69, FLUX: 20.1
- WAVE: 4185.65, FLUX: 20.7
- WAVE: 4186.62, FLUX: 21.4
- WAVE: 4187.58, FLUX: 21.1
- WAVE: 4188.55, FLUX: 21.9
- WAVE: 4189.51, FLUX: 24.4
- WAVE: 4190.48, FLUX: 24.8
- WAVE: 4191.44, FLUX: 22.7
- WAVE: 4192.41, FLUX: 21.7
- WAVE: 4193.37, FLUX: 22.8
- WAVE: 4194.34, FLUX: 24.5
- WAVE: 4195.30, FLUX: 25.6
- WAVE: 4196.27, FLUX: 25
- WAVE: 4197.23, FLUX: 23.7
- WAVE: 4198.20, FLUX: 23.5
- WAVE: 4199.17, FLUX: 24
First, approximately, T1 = 0.96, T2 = 1.00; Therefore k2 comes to -0.008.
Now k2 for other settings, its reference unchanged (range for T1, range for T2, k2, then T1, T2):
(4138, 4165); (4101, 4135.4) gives 0.004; 1.02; 1.00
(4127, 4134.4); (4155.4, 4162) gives -0.009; 0.94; 1.02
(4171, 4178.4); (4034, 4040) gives 0.012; 1.05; 1.00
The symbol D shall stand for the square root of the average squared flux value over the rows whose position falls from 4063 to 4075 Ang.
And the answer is 21.8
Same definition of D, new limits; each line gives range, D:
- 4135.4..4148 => 21.4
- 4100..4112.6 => 20.8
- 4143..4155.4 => 21.9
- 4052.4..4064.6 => 22.8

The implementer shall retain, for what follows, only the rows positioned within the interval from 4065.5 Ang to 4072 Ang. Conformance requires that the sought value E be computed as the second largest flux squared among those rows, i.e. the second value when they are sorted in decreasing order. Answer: 454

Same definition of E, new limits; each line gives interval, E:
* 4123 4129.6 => 590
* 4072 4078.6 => 571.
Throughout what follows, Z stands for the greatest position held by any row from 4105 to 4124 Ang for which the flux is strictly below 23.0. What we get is 4123.47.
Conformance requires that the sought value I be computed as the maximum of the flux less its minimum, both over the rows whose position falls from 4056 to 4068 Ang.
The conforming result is 3.6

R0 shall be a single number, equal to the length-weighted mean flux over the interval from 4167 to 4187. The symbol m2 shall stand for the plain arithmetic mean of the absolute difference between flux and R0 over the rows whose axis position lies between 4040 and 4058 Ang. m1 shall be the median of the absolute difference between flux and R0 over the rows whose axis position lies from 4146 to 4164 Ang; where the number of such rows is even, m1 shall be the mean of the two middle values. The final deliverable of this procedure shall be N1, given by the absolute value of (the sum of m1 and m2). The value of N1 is 3.36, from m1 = 1.0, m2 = 2.3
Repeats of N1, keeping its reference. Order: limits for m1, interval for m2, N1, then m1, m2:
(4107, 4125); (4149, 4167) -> 2.75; 1.6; 1.2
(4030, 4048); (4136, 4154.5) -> 2.32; 1.4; 0.9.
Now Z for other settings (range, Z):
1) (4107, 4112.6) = 4110.20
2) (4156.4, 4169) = 4168.34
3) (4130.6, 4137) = 4136.79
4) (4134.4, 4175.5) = 4175.07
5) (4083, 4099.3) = 4098.86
